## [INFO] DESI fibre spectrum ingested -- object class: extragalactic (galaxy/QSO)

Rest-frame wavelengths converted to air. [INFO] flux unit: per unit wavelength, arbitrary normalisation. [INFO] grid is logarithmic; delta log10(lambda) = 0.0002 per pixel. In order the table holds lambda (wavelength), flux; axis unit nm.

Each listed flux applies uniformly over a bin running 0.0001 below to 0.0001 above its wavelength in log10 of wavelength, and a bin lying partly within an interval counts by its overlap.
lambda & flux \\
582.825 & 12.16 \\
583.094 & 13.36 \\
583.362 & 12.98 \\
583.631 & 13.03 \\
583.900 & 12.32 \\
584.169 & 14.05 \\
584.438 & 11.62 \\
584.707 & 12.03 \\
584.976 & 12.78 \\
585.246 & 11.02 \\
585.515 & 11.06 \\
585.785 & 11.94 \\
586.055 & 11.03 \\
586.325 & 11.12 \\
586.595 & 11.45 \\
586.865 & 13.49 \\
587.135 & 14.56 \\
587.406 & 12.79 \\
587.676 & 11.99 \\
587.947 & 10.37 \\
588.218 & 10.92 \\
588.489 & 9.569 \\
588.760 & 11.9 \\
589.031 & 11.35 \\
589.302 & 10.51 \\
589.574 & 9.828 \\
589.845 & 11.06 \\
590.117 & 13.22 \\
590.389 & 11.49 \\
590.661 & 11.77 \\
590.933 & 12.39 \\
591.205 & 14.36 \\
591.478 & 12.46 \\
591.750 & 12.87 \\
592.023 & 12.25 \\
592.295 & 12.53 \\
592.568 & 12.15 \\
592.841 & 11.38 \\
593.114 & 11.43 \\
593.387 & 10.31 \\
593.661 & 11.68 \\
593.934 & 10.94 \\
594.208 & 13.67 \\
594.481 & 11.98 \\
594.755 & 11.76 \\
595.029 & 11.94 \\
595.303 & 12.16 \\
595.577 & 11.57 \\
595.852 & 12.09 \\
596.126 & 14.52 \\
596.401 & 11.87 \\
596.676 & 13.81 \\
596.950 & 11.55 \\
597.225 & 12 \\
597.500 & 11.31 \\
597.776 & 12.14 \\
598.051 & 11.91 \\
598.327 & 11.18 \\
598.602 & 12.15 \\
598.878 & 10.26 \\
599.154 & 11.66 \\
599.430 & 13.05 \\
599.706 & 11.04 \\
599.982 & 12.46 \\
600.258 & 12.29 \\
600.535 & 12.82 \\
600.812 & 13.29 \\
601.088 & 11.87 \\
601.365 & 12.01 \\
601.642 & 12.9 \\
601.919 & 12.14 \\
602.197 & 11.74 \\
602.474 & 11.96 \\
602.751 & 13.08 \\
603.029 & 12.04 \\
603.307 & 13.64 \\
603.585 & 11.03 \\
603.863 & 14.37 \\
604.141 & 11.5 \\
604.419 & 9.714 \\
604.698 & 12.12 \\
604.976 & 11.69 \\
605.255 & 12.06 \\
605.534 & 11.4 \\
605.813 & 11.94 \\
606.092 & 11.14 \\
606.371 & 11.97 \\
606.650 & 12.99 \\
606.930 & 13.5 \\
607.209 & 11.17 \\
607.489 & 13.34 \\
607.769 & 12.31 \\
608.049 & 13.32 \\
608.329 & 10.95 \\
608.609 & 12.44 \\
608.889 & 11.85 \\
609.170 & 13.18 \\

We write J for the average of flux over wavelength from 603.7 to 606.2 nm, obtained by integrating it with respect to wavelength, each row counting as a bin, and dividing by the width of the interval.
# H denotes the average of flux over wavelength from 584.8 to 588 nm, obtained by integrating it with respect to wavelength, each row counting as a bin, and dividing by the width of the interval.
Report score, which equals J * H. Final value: 141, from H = 12.0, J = 11.8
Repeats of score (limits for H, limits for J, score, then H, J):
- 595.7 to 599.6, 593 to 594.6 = 141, 12.1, 11.7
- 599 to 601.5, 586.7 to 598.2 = 147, 12.3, 12.0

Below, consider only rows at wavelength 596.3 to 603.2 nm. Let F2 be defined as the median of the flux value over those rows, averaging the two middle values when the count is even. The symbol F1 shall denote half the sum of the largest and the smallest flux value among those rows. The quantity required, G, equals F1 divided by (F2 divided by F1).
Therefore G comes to 12.06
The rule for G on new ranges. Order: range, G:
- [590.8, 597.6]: 12.84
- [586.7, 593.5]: 12.23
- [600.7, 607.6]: 12.07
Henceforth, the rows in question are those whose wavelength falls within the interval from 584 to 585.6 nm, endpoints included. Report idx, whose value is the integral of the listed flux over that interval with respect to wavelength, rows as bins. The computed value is 19.4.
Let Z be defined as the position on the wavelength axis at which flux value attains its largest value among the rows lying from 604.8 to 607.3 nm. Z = 606.930 nm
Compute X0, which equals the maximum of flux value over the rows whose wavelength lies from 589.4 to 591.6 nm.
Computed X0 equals 14.36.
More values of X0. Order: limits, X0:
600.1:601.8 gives 13.29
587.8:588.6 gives 10.92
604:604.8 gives 12.12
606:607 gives 13.5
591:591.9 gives 14.36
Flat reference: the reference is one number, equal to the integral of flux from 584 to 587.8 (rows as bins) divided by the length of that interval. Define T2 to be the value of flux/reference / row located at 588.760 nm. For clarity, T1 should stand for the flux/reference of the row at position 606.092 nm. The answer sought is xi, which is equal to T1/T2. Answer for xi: 0.94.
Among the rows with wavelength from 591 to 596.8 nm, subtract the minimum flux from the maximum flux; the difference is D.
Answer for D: 4.2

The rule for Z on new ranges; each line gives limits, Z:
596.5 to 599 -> 596.676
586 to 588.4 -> 587.135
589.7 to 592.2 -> 591.205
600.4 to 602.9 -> 600.812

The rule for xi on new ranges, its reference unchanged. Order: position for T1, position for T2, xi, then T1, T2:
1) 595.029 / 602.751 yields 0.91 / 0.98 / 1.07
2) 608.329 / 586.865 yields 0.81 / 0.90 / 1.10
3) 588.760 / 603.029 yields 0.99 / 0.97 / 0.99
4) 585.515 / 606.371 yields 0.92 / 0.91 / 0.98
